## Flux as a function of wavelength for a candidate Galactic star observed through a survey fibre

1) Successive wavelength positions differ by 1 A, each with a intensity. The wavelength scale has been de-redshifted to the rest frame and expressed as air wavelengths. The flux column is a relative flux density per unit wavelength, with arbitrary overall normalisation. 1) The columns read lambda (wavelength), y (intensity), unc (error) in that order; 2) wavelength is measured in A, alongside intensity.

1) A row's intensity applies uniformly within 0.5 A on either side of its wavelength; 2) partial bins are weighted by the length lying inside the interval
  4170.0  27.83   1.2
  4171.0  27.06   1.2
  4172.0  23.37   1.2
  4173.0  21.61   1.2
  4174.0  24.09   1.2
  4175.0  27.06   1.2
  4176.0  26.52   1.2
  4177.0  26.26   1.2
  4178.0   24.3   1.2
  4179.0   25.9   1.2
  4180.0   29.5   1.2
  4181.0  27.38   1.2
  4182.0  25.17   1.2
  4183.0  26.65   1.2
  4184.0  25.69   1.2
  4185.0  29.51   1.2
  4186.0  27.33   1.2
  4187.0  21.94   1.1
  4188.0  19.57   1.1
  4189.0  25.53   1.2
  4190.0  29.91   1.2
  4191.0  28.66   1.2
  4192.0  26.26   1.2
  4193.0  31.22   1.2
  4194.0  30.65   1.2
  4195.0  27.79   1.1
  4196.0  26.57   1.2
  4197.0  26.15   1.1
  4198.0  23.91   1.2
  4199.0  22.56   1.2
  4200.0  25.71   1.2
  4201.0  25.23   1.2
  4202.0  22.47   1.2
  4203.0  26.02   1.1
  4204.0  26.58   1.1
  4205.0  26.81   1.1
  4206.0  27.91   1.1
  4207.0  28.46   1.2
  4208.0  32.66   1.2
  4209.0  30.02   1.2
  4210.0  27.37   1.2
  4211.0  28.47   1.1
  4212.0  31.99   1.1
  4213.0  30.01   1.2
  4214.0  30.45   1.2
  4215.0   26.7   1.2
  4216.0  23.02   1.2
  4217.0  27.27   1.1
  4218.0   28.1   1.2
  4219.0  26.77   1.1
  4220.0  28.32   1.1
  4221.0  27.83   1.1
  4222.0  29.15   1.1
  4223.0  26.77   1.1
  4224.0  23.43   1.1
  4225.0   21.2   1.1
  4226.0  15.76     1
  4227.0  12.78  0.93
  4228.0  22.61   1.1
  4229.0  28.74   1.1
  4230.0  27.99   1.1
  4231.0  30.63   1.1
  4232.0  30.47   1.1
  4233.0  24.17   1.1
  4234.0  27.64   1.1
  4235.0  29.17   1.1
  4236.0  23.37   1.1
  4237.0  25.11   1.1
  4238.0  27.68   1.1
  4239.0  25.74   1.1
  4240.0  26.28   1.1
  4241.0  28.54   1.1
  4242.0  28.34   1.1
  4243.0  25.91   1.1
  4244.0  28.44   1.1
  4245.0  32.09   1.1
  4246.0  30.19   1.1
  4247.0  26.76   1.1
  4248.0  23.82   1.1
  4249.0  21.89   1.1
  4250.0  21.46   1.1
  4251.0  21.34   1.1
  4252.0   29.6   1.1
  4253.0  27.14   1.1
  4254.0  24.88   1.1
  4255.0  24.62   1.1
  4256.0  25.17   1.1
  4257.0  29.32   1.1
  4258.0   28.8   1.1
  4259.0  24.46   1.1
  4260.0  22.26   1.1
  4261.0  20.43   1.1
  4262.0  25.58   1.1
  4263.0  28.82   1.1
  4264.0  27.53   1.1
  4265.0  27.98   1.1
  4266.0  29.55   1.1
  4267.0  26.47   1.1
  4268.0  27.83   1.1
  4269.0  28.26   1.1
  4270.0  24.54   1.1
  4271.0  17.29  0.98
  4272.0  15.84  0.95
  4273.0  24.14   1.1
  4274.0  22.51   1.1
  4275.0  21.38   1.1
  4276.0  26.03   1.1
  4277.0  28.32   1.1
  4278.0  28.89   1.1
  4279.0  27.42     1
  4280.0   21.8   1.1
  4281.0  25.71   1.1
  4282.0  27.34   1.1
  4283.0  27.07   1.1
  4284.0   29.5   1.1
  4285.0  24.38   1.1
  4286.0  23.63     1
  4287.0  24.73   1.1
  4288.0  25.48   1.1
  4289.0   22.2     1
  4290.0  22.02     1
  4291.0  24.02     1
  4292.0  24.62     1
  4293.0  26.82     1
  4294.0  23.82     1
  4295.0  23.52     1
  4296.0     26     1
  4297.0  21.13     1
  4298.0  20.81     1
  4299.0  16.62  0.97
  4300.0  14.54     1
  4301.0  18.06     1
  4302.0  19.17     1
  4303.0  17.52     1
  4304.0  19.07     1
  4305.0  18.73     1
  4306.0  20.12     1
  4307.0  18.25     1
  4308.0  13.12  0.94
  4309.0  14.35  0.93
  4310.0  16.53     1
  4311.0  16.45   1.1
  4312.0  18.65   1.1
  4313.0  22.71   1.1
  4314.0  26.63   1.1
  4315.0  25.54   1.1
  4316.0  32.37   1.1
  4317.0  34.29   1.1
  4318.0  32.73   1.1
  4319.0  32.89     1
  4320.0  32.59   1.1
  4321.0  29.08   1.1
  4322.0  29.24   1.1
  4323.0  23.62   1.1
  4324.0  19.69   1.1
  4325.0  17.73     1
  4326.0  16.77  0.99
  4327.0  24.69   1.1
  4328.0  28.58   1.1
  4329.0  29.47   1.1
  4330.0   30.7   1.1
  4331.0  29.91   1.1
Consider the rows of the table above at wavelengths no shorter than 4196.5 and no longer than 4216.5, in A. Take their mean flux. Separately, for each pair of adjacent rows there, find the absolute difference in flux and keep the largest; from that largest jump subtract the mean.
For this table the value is -23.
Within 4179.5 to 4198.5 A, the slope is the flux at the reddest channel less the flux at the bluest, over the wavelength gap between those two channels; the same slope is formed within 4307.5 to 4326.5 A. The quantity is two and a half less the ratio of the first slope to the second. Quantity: 4.0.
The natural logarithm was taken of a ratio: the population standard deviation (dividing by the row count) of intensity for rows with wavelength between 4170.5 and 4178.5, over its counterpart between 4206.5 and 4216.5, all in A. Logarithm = -0.4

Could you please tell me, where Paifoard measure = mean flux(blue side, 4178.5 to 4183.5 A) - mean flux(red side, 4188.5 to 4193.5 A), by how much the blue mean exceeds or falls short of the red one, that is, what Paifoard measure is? -1.4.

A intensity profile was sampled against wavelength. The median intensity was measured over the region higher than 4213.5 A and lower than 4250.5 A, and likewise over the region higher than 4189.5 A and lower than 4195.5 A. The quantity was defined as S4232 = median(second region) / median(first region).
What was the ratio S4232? 1.09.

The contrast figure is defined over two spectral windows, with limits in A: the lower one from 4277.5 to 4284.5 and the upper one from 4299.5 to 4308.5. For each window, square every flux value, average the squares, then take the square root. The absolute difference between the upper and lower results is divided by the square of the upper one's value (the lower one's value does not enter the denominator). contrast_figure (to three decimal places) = 0.029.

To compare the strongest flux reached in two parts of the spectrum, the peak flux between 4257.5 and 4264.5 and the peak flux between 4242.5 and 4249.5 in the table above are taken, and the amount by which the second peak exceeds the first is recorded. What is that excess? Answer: 3.3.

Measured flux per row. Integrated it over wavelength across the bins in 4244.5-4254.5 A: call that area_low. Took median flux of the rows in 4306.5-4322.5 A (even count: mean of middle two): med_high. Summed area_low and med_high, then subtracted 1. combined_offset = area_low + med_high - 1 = 284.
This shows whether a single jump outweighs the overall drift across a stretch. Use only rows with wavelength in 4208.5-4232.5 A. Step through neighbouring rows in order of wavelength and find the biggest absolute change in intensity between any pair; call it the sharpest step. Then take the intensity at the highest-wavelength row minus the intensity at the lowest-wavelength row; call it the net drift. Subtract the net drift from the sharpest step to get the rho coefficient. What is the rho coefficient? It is 9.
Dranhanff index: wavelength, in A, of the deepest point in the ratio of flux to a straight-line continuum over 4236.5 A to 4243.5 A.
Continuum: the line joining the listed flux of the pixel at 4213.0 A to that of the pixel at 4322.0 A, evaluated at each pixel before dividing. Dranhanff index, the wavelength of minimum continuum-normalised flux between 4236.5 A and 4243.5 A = 4237.0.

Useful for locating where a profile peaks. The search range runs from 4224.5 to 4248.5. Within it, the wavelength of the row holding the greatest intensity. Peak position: 4245.0 A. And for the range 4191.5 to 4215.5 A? 4208.0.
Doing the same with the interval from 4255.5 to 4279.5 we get 4266.0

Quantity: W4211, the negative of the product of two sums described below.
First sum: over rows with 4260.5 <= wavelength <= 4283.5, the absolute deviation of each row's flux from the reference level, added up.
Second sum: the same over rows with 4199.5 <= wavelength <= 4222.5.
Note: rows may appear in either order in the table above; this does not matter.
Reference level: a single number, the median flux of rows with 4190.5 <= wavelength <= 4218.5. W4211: -2748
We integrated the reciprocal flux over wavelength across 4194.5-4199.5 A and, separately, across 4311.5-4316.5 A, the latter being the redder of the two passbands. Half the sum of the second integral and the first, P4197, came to 0.202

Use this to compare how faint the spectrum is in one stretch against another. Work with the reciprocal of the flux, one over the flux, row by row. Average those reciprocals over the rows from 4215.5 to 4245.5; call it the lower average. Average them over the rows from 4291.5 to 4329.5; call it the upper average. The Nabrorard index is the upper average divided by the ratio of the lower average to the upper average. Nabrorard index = 0.055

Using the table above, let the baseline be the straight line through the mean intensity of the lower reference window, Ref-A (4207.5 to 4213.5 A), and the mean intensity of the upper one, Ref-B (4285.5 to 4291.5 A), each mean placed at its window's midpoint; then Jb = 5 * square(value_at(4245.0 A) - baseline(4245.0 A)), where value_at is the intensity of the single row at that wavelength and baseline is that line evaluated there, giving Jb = 117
